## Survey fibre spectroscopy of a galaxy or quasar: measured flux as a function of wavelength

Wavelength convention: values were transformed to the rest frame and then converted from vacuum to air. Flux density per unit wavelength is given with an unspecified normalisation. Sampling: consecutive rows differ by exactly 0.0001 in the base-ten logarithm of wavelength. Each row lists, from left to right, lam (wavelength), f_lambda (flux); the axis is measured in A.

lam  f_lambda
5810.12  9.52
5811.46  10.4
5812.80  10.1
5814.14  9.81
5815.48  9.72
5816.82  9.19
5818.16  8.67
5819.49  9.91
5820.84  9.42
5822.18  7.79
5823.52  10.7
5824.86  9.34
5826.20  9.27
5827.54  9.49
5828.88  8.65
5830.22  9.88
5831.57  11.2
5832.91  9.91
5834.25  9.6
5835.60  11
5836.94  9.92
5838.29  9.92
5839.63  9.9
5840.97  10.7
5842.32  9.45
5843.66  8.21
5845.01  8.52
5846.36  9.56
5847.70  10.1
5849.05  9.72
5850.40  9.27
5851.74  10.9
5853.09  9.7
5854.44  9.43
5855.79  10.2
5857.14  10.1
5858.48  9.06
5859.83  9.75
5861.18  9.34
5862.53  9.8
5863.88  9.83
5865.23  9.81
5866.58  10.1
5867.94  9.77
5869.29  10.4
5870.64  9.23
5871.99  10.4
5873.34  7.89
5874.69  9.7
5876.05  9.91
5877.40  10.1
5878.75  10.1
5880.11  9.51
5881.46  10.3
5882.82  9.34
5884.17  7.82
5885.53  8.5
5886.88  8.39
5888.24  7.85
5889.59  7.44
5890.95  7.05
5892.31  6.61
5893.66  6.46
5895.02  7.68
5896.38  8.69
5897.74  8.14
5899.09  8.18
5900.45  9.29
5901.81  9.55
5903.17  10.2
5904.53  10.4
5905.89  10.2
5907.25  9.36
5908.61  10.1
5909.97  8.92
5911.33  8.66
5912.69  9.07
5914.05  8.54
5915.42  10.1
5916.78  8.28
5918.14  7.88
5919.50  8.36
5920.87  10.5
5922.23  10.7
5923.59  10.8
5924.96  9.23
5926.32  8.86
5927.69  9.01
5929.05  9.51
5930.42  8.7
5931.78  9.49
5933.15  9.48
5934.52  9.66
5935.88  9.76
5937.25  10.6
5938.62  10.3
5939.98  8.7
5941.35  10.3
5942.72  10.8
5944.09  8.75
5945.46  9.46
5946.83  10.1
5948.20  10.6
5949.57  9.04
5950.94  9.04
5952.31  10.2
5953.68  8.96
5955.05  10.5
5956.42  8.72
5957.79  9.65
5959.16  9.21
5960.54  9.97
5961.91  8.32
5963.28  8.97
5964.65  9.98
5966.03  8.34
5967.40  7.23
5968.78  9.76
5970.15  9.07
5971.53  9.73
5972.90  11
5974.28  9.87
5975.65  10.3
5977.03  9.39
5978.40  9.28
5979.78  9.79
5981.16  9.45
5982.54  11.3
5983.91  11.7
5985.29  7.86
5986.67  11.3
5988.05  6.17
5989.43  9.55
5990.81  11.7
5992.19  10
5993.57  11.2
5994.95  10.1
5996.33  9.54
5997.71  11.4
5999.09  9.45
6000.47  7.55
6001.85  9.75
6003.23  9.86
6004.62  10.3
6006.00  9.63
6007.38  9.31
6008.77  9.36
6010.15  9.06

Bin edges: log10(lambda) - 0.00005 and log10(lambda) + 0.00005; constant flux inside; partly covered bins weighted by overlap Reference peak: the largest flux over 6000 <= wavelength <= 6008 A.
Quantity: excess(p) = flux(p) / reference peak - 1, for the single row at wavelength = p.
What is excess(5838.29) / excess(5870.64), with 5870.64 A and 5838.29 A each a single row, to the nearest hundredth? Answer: 0.36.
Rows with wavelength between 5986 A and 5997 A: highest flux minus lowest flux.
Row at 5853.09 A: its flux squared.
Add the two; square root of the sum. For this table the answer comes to 10.0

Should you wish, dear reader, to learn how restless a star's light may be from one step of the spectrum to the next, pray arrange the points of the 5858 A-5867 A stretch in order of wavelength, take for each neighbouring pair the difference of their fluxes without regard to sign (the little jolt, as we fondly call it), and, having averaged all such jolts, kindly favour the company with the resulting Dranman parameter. 0.32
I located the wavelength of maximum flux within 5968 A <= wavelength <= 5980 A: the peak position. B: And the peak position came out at 5972.90 A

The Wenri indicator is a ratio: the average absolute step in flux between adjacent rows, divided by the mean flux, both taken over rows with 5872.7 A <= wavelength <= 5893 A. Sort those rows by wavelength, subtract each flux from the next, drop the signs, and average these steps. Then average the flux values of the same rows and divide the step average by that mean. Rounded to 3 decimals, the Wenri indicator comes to 0.071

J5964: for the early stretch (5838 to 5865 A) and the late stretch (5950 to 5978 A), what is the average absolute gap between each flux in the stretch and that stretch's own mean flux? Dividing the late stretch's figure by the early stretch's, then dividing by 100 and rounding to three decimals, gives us 0.015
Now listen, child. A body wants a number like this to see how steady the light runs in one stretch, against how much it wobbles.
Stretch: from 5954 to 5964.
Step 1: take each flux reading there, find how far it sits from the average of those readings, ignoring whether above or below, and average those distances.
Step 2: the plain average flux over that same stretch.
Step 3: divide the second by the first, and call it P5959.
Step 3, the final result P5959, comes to 15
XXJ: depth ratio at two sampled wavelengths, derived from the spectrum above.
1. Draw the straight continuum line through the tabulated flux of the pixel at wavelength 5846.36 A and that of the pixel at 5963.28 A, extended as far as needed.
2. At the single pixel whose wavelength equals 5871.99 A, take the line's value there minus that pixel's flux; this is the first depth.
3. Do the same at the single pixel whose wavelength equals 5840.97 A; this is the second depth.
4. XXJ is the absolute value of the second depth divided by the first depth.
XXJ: 1.15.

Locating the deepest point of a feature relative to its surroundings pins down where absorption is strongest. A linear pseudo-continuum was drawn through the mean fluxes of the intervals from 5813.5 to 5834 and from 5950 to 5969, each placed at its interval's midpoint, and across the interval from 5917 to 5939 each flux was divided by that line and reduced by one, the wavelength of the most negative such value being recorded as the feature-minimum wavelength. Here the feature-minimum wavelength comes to 5918.14 A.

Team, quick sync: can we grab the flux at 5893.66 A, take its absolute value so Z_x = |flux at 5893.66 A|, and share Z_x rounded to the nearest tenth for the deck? 6.5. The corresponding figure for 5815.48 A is 9.7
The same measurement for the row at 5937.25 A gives 10.6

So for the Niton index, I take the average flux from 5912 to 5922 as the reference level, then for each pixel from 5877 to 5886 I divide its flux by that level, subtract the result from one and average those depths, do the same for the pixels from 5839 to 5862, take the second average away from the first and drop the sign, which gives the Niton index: 0.029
